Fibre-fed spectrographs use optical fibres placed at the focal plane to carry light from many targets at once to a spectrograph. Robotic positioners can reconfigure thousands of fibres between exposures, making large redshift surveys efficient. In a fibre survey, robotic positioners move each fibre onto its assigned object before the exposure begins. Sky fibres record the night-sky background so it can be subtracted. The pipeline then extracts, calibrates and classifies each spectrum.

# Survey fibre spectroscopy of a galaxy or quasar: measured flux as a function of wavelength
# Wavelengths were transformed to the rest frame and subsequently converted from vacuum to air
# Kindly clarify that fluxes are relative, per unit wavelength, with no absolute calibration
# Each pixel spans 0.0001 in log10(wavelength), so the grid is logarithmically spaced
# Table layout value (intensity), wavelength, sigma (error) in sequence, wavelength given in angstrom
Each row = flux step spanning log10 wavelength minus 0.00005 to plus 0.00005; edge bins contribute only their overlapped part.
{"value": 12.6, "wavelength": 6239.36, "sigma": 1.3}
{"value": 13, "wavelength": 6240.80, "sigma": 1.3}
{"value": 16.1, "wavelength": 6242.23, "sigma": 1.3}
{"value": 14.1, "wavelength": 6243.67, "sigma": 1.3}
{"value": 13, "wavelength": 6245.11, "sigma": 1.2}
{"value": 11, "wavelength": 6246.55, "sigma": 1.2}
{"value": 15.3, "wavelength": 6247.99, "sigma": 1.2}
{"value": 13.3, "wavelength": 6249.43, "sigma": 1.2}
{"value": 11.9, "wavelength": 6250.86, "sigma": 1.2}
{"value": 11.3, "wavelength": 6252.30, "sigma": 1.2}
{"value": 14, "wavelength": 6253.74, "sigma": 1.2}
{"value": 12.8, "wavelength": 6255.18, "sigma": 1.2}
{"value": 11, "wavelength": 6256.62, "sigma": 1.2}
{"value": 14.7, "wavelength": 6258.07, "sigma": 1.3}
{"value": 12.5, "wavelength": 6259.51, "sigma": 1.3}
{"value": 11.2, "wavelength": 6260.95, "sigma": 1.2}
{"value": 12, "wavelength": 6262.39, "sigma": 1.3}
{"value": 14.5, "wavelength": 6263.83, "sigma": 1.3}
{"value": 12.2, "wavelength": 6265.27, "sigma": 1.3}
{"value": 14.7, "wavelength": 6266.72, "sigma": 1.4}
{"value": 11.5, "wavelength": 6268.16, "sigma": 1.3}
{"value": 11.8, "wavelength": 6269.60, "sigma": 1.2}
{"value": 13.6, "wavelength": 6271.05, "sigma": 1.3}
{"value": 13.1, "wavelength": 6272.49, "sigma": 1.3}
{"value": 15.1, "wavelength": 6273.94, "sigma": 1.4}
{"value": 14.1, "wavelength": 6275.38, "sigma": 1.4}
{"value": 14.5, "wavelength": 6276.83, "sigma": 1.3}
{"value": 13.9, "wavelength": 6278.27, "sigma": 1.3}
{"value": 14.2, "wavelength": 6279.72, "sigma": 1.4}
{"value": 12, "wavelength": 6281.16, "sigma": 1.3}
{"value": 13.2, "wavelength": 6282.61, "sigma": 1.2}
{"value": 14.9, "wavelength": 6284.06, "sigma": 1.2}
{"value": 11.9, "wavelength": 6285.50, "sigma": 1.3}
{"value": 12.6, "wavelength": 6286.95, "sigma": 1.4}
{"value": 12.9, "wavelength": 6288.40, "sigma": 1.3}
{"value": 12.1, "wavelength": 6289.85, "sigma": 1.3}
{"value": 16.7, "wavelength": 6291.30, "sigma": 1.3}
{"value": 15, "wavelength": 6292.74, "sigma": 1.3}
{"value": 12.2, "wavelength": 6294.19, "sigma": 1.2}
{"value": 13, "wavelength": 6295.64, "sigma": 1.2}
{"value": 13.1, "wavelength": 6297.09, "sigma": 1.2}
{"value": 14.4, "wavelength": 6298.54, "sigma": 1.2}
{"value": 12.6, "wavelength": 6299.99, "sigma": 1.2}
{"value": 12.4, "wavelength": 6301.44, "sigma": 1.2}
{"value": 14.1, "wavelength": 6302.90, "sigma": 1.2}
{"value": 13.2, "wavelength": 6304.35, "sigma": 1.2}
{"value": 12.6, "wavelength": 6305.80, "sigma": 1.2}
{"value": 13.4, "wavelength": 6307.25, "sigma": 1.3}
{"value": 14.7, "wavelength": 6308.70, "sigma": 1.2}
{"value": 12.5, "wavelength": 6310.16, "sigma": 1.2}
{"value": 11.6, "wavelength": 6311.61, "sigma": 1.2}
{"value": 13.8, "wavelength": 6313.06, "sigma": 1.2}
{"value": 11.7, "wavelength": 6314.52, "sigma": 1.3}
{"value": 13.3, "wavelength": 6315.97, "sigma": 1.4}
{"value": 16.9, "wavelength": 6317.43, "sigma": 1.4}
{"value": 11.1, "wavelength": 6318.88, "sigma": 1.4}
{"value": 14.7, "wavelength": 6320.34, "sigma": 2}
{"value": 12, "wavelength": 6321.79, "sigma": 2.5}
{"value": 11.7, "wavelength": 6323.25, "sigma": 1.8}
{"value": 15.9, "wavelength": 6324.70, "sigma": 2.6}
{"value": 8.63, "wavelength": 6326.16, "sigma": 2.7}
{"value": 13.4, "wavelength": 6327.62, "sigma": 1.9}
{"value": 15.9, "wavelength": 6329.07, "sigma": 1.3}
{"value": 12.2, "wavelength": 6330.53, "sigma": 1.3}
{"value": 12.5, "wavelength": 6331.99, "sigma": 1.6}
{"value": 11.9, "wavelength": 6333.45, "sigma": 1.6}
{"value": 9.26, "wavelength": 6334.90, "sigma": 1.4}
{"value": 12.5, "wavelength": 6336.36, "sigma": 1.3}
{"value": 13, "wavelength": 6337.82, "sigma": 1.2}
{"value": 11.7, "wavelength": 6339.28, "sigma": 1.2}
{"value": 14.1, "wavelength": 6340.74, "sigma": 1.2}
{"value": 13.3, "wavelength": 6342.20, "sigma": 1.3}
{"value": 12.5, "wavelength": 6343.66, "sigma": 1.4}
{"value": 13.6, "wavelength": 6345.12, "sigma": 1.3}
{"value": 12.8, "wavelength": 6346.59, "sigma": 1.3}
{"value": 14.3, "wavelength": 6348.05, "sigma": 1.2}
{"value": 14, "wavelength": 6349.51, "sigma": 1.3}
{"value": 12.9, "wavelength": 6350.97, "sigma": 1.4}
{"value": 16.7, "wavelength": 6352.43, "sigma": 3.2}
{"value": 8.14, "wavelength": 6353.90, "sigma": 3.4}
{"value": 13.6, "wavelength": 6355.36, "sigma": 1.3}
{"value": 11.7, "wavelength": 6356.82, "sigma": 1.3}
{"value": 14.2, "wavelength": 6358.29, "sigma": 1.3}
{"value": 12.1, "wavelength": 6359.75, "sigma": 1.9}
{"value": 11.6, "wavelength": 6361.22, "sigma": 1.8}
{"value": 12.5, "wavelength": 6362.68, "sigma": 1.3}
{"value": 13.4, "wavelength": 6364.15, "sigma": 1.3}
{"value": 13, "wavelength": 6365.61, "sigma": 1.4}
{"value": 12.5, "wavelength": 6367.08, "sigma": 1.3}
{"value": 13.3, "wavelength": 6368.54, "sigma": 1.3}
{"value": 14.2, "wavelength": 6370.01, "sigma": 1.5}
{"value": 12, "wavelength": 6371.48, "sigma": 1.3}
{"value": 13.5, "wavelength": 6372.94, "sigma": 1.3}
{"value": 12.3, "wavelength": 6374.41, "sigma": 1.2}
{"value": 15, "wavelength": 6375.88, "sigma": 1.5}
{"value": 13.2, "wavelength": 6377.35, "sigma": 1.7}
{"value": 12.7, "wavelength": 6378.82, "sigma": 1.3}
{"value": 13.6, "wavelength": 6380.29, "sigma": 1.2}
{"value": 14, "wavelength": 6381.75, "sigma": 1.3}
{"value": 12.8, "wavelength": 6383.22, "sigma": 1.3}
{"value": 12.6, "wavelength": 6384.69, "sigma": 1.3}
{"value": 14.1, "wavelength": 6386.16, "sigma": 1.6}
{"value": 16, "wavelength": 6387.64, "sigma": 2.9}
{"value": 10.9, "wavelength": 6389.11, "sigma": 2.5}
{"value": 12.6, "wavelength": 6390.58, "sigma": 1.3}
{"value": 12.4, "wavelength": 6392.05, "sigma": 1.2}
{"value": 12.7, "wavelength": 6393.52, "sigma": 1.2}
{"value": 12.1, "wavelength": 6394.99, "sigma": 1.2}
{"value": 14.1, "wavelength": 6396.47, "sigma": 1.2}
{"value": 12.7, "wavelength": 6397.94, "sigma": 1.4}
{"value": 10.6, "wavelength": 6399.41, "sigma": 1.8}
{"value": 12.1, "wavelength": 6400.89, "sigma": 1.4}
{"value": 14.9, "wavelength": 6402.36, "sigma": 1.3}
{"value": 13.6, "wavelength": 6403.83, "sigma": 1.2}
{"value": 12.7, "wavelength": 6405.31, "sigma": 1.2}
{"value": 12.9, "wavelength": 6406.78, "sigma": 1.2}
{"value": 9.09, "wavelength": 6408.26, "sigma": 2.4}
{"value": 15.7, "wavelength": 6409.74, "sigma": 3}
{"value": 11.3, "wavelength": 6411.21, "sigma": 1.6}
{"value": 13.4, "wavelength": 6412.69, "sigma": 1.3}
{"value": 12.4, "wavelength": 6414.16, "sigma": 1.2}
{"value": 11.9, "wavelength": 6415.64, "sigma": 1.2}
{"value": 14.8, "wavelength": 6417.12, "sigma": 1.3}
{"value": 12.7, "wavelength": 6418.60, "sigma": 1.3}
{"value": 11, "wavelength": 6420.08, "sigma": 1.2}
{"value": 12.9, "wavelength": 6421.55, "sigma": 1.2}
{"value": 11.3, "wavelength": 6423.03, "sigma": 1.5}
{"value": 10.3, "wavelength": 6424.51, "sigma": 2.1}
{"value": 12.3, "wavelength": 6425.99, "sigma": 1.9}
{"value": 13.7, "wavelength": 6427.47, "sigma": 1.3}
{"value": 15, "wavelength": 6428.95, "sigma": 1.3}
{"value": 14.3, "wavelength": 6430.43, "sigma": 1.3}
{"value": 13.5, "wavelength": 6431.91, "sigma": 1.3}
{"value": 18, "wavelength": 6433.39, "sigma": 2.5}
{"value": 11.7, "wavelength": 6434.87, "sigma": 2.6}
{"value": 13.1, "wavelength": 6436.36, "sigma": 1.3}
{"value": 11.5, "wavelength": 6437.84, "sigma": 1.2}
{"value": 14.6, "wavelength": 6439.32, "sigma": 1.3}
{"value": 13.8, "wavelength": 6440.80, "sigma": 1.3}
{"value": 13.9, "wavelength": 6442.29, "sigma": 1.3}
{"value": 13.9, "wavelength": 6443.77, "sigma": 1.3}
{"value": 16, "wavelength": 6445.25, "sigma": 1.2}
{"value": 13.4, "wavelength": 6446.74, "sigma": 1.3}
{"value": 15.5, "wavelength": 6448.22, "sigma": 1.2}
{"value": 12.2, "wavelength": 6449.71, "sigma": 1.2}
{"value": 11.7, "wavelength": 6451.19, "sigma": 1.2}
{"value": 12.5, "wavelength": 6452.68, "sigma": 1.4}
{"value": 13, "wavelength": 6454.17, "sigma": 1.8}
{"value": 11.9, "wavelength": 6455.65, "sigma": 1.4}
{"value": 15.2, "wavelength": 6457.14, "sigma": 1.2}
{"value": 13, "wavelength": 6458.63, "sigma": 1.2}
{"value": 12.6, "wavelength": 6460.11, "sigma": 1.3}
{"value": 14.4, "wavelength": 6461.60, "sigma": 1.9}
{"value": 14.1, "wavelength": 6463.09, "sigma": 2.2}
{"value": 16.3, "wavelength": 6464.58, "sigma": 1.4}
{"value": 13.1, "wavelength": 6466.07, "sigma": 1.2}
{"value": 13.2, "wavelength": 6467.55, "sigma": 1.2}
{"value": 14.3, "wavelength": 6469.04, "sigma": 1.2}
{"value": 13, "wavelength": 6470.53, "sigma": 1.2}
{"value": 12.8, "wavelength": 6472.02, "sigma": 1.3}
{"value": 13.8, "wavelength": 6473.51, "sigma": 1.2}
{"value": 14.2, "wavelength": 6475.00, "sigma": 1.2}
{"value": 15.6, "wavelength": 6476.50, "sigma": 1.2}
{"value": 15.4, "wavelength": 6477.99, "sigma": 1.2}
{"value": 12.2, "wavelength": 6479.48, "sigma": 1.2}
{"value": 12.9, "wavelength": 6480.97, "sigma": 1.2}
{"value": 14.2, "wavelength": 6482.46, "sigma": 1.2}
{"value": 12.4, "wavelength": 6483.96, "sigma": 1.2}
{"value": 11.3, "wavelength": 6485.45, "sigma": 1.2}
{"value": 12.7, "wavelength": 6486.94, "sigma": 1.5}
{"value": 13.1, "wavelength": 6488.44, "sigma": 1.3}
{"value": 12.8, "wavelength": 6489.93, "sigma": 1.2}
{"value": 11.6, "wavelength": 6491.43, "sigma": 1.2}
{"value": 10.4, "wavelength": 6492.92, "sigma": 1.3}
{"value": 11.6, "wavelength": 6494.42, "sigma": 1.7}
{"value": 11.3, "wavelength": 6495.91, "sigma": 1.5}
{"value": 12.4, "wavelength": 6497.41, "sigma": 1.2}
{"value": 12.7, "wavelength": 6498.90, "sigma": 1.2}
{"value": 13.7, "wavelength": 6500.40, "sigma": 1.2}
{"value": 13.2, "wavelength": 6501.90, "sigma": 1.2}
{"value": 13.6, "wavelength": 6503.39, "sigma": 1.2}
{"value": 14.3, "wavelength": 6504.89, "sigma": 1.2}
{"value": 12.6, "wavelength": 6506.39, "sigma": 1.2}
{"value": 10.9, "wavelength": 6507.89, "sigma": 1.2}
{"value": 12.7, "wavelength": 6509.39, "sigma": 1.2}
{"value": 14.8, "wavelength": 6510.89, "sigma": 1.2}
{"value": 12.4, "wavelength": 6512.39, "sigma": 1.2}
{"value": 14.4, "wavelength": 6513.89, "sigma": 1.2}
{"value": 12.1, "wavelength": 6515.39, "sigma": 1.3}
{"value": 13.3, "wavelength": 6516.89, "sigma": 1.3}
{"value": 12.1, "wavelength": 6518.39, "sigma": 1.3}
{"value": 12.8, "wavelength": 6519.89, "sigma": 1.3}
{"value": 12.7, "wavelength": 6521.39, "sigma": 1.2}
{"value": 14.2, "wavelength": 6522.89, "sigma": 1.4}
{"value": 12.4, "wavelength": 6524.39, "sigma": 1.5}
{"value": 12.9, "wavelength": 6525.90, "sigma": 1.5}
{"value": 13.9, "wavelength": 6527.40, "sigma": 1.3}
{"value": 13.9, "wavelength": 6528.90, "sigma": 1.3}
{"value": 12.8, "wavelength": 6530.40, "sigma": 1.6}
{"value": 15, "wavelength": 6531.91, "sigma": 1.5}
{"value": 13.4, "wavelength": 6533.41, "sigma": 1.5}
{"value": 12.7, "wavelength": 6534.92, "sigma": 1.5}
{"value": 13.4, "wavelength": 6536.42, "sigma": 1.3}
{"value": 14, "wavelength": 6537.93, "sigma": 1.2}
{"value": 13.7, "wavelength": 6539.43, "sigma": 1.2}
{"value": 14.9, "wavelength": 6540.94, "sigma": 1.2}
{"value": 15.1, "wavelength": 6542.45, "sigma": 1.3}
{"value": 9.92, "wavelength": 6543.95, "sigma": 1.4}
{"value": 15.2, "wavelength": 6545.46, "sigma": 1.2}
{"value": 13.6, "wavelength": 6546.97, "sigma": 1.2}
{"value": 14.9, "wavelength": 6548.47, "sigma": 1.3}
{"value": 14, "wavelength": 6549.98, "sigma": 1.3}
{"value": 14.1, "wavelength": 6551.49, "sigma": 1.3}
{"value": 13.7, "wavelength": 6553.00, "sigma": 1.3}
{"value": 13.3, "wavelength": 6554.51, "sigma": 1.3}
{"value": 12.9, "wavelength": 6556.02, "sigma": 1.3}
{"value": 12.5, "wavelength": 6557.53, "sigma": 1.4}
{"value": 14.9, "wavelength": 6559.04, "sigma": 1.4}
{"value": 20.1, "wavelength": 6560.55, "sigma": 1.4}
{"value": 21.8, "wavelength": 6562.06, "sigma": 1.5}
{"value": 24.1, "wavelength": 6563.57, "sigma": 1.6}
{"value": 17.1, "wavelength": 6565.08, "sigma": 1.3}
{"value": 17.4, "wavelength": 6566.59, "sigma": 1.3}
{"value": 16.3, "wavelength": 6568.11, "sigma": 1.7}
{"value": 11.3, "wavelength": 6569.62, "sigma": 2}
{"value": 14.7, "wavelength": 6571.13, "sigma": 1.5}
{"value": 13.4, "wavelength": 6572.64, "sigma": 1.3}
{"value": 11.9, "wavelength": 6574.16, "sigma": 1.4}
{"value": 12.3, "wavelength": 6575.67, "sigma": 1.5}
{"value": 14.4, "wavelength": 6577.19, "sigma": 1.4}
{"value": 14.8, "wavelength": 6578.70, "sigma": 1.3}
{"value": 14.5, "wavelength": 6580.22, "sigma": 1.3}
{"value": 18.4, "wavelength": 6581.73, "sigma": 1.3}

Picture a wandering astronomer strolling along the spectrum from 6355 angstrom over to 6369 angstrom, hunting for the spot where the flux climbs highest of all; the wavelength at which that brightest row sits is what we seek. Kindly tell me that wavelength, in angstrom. 6358.29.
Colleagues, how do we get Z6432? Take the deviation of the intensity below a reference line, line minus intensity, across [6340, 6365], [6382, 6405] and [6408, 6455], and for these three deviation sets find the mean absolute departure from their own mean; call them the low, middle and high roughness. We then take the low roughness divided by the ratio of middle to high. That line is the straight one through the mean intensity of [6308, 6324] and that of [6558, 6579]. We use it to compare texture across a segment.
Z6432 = 1.6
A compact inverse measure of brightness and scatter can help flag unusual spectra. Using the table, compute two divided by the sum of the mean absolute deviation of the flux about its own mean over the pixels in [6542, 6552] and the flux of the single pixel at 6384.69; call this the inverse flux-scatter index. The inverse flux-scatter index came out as 0.145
